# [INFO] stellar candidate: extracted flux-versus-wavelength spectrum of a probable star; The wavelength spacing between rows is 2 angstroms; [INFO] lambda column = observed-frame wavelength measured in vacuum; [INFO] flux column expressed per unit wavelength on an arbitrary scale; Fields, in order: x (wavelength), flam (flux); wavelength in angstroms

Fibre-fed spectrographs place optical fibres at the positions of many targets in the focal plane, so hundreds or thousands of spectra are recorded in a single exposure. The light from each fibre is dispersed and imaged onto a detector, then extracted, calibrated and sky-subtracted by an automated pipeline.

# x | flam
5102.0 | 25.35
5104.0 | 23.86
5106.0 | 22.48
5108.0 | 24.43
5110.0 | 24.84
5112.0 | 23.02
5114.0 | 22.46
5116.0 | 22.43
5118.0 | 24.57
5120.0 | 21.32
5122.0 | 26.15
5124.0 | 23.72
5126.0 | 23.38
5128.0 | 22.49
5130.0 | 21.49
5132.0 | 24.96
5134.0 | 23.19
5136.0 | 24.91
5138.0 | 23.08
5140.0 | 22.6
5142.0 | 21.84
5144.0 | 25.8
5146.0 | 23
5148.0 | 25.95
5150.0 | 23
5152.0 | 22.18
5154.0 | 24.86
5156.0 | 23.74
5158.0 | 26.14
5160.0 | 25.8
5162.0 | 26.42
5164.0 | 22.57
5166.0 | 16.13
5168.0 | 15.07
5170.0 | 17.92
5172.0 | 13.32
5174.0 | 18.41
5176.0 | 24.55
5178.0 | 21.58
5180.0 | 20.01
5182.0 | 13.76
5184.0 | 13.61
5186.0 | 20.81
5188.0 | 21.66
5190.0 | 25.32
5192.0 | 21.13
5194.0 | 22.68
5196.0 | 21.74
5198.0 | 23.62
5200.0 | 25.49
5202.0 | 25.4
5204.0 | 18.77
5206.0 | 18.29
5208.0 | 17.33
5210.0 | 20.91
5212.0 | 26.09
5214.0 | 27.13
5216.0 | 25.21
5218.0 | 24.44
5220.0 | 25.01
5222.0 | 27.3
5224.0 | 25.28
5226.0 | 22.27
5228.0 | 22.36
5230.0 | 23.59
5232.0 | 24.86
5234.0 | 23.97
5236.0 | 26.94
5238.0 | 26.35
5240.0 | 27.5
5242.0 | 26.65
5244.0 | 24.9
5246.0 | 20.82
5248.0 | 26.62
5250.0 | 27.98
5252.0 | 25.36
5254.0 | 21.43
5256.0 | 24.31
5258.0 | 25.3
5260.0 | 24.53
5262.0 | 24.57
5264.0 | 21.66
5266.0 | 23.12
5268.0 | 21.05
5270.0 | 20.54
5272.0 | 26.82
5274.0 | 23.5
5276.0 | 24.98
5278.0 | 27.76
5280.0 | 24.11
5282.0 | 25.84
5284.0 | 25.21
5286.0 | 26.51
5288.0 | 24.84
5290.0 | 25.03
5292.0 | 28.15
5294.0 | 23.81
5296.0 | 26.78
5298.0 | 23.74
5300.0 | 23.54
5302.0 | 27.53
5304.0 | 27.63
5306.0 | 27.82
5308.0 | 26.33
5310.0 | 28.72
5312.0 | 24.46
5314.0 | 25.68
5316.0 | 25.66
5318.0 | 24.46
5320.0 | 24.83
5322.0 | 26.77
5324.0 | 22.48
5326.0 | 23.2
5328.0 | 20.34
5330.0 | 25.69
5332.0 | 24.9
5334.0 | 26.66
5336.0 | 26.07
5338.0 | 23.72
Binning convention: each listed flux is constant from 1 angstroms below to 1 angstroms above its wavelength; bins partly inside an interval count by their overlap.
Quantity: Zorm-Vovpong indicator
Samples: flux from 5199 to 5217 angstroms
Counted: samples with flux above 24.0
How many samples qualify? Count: 5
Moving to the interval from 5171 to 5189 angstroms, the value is 1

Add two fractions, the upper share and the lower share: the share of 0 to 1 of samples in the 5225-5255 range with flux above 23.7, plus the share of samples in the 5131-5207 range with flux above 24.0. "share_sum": 1.0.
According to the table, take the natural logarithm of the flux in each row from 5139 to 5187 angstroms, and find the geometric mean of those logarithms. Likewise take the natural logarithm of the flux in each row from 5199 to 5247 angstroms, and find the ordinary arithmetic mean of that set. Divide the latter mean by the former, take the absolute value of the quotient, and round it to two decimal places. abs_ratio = 1.05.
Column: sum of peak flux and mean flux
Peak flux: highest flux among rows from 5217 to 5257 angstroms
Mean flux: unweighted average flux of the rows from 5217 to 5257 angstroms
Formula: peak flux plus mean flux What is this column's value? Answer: 53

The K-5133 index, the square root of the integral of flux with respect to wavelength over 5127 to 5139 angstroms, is 16.74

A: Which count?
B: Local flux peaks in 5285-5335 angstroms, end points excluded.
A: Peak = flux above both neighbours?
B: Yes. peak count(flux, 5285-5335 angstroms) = 8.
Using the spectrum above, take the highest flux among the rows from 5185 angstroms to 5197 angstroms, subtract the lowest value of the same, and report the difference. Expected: 4.5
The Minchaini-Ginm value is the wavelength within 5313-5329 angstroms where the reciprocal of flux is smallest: 5322.0 angstroms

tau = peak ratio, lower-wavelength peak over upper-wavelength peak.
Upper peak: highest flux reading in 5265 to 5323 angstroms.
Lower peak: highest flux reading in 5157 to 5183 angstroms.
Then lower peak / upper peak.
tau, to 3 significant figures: 0.920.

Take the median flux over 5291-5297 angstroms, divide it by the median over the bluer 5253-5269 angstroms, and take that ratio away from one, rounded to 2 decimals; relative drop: -0.13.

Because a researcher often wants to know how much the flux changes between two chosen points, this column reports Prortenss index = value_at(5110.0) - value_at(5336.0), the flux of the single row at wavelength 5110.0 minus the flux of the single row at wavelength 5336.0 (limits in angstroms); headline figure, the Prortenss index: -1.2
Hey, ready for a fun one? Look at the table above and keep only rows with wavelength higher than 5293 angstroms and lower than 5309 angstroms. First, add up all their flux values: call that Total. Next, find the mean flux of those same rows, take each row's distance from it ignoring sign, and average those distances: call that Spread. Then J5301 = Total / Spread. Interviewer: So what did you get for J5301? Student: 126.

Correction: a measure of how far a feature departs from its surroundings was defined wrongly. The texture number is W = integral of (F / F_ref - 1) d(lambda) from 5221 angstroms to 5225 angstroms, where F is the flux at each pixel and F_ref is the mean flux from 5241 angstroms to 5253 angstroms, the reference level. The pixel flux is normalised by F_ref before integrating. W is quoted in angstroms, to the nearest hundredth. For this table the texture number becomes 0.14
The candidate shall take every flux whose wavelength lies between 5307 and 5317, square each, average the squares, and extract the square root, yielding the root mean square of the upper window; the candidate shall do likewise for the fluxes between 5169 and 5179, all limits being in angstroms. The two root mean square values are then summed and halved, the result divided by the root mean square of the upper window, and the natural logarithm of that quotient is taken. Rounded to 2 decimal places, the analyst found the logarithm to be -0.14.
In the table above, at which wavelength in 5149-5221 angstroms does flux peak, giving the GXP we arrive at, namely 5214.0 angstroms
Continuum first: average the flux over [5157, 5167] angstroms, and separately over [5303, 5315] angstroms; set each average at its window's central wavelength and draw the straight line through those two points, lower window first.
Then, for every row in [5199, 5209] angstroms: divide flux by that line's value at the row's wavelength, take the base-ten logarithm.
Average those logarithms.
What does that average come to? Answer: -0.07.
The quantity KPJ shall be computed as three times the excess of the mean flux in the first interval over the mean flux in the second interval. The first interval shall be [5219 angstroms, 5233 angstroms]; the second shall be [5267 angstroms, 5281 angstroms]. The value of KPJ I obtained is 0.8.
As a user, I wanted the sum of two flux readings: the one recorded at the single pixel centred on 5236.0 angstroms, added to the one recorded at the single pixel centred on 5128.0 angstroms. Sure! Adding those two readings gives 49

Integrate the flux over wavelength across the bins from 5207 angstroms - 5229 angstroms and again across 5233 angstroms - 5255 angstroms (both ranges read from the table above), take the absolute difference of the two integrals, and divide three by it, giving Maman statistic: 0.10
